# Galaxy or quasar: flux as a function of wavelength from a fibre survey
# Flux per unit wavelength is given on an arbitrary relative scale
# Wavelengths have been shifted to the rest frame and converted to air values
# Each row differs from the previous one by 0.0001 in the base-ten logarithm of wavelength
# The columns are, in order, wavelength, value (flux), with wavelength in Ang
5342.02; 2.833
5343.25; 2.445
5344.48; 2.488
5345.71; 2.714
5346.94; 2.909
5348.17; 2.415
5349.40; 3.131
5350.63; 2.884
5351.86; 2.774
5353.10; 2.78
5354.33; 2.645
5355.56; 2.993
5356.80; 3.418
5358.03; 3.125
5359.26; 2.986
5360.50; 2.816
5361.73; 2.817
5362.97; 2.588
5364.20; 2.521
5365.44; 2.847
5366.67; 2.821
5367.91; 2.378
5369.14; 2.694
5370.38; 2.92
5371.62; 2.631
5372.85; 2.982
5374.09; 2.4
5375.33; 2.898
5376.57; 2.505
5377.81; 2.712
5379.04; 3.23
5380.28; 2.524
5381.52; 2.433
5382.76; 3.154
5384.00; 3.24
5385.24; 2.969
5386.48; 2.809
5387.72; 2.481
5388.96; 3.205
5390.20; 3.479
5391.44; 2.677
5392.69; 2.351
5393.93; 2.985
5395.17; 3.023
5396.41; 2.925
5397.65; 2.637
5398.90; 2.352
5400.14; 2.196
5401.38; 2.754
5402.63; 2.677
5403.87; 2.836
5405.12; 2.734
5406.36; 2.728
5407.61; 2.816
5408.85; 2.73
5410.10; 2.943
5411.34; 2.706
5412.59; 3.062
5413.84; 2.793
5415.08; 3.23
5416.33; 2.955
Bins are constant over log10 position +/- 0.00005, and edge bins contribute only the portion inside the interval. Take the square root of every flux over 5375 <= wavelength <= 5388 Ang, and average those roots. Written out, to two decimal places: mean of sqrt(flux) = 1.68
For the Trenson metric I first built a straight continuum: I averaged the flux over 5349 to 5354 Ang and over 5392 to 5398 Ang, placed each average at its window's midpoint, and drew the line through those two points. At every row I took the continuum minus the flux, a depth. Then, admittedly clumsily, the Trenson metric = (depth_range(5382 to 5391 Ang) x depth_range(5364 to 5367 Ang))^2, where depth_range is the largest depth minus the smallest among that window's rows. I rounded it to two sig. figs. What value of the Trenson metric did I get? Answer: 0.11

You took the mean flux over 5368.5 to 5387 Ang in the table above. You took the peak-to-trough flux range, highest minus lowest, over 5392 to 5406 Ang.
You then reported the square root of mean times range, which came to 1.52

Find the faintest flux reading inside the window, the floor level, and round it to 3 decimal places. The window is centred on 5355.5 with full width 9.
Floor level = 2.645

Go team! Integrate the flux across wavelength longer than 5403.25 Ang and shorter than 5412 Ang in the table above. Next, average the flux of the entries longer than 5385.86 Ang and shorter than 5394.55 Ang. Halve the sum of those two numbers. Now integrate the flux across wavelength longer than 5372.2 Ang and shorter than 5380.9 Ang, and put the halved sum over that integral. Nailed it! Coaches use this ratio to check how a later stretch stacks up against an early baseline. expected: 0.569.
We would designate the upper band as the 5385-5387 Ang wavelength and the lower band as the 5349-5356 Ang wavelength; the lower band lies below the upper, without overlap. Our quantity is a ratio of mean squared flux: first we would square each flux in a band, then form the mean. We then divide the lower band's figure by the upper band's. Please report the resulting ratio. 0.99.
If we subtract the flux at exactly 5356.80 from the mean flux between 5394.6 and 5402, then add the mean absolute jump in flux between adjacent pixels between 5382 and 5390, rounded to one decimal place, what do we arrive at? -0.5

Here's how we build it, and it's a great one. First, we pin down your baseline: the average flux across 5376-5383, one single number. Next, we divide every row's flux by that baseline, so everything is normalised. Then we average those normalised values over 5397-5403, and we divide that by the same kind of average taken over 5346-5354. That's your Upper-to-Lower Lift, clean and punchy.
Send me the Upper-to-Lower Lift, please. 0.90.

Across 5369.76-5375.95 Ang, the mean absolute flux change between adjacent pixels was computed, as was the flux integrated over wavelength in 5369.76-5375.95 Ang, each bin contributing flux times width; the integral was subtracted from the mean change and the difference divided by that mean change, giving -39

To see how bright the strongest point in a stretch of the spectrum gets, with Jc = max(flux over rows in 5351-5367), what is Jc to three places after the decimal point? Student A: 3.418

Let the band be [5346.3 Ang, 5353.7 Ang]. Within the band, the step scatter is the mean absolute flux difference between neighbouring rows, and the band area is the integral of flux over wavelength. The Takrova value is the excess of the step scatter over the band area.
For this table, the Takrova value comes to -20.5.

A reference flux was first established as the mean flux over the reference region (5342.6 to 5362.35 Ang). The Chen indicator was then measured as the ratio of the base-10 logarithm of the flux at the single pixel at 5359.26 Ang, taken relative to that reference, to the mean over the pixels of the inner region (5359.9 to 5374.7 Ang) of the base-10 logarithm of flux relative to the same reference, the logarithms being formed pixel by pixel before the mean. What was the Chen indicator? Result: -1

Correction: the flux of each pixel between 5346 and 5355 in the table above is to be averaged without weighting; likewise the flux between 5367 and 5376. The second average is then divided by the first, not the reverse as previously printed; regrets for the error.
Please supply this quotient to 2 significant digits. 0.97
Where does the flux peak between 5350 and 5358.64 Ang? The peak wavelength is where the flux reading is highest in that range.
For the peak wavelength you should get 5356.80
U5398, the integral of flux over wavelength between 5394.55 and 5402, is 19.7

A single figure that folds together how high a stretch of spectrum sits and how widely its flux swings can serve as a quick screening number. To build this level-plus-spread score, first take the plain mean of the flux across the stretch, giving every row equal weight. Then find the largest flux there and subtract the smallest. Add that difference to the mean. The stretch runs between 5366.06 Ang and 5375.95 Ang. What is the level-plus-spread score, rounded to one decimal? 3.3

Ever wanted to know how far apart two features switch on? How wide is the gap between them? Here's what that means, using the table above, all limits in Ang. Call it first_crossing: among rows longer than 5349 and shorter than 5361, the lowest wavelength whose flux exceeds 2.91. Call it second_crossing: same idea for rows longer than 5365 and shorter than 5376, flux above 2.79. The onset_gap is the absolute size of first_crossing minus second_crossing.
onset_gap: 16.0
